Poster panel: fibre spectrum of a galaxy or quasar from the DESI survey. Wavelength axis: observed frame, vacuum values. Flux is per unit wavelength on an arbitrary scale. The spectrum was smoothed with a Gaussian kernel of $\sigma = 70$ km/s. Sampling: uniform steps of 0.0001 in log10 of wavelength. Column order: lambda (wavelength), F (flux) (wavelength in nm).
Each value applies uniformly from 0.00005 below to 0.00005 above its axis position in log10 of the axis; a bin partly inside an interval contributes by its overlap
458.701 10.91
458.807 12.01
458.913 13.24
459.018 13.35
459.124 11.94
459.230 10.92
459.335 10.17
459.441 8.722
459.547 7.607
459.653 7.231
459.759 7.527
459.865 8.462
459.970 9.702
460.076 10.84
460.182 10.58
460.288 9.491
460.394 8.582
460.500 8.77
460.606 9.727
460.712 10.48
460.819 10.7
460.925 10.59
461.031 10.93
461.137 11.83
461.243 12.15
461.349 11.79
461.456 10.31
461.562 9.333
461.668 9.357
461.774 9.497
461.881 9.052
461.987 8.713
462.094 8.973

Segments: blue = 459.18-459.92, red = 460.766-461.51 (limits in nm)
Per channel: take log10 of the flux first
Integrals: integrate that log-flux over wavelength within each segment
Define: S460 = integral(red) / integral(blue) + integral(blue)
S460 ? 1.8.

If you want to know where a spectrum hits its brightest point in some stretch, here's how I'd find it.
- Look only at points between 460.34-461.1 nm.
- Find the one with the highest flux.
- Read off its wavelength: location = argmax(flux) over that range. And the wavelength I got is 461.031 nm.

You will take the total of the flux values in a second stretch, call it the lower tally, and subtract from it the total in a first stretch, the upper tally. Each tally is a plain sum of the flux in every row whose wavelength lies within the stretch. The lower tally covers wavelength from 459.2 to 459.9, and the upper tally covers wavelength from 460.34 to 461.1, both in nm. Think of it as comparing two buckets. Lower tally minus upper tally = -9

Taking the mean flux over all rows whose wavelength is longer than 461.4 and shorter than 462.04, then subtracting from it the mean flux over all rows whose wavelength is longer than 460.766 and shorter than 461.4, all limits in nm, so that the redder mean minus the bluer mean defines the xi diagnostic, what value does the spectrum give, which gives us -2.0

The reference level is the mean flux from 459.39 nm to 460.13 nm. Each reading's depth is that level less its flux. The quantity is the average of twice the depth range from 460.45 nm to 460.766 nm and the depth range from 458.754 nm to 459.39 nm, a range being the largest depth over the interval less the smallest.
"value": 3.3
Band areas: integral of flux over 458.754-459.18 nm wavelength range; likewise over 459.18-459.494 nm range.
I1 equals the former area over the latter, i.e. 1.7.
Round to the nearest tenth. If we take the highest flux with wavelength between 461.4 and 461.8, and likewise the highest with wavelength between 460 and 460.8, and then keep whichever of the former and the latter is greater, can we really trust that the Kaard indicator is 10.8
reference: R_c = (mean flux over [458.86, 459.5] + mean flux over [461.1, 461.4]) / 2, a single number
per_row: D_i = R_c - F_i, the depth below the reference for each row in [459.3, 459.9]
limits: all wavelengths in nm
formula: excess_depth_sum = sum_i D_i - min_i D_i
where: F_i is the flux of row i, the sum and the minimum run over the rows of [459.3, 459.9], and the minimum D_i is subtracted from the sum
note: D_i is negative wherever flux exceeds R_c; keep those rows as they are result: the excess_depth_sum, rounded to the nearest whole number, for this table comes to 19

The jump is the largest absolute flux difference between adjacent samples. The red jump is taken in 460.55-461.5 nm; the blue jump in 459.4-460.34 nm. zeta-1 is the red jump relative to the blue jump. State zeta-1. 1.2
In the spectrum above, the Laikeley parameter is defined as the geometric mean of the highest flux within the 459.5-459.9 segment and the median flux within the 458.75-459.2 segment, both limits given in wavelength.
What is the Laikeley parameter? 10.3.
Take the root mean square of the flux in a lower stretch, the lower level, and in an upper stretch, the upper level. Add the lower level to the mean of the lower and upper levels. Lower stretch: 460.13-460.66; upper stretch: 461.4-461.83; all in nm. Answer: 19.0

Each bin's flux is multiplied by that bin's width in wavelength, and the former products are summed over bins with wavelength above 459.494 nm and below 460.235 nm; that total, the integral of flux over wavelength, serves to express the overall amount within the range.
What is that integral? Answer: 6.6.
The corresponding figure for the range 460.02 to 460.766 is 7.3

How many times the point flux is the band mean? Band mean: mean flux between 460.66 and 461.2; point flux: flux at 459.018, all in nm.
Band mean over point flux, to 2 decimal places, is 0.82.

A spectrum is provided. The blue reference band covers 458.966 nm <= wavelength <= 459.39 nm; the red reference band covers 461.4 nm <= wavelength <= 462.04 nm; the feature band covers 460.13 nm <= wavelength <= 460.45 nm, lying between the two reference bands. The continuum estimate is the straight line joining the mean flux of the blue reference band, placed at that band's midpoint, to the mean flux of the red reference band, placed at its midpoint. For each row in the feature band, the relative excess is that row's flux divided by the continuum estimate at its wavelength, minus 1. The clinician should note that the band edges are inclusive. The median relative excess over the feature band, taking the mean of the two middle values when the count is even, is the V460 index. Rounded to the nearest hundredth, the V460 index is -0.11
